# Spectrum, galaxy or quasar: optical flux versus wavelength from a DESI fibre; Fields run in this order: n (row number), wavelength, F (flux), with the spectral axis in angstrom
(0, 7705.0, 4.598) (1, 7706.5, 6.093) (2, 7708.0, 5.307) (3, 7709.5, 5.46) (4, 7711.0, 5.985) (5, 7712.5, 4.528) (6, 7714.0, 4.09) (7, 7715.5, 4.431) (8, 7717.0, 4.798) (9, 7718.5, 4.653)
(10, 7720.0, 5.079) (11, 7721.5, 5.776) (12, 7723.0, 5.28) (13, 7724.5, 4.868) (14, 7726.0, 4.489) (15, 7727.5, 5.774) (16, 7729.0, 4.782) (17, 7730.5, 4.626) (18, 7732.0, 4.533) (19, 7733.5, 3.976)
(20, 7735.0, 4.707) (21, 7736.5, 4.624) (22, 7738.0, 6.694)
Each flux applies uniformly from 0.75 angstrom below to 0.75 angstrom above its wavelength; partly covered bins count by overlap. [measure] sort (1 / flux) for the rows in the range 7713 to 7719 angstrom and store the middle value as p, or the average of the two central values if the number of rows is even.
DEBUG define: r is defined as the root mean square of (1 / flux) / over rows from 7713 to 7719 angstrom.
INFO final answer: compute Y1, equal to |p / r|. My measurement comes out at 0.98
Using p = 0.220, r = 0.224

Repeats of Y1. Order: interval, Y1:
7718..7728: 1.00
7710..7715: 1.04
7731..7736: 0.96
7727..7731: 1.04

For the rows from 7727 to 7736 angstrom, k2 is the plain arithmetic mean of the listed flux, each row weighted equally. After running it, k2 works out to 4.73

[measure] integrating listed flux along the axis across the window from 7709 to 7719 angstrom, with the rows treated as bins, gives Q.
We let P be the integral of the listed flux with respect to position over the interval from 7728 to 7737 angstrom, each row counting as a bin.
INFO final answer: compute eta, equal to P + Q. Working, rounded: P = 41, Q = 48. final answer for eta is 90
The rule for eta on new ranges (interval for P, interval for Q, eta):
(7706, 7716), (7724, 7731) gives 86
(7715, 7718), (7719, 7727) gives 55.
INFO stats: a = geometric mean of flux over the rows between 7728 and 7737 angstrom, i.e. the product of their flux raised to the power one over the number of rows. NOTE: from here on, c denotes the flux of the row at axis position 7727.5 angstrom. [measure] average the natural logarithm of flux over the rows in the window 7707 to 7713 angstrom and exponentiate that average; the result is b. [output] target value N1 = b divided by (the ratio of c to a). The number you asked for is 4.2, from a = 4.53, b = 5.3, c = 5.774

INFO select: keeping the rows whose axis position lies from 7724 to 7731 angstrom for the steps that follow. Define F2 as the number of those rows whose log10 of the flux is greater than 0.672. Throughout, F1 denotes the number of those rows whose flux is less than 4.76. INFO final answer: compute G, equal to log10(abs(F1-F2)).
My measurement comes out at 0.00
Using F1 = 2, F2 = 3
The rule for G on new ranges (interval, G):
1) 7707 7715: 0.00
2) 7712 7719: 0.48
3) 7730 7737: 0.60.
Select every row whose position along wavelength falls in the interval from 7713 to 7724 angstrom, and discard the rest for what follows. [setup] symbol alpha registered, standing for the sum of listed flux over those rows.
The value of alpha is 34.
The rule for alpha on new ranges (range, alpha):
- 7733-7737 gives 13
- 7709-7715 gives 20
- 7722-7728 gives 20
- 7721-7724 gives 11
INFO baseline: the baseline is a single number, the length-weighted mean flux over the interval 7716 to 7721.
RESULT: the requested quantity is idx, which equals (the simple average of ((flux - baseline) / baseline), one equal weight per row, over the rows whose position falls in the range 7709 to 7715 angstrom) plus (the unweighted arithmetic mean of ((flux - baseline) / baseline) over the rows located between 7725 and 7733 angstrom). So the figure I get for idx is 0.02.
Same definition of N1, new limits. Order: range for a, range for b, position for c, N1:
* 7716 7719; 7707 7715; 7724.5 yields 4.9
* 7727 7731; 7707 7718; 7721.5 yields 4.3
